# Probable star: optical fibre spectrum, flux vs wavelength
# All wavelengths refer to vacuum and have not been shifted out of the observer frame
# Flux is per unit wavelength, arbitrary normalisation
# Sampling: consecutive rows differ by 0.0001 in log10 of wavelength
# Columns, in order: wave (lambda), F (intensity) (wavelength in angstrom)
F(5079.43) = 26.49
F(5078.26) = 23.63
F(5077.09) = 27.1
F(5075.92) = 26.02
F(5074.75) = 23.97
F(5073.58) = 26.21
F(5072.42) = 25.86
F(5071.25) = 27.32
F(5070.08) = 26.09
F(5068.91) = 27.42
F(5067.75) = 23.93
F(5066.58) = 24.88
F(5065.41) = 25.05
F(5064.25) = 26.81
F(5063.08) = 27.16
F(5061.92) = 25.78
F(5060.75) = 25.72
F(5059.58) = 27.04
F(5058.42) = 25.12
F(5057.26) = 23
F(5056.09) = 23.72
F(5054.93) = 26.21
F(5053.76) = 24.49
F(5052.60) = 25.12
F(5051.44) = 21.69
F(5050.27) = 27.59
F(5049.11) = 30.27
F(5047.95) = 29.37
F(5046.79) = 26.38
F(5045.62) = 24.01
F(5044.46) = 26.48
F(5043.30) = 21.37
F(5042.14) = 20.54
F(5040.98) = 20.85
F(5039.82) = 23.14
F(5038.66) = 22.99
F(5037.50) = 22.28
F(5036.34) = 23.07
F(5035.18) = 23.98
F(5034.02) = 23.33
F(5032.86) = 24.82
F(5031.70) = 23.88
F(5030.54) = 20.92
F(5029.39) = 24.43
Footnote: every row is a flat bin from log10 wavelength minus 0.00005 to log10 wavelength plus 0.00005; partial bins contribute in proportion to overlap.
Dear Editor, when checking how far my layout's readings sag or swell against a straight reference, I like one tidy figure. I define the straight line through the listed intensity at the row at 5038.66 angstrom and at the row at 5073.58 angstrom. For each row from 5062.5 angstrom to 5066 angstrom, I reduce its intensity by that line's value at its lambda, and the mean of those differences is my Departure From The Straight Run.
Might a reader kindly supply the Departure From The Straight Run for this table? 0.99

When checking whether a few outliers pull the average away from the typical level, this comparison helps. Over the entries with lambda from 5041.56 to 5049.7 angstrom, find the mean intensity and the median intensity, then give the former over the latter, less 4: -3.03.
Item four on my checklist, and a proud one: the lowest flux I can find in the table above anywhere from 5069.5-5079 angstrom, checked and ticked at 23.63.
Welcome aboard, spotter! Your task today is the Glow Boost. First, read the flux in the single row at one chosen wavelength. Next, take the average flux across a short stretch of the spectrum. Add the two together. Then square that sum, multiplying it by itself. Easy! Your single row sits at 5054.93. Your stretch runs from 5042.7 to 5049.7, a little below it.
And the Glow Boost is 2759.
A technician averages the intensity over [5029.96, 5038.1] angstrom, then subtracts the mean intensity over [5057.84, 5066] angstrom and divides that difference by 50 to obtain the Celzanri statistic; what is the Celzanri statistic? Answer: -0.058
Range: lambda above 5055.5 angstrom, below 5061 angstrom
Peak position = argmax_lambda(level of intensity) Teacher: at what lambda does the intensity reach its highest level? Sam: 5059.58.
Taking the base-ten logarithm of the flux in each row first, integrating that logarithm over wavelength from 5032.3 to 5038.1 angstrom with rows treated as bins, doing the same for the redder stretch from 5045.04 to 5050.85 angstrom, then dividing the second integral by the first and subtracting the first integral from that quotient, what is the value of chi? -6.89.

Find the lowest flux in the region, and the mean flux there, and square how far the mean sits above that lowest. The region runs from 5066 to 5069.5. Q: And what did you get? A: 2.2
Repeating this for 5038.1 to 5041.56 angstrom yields 2.2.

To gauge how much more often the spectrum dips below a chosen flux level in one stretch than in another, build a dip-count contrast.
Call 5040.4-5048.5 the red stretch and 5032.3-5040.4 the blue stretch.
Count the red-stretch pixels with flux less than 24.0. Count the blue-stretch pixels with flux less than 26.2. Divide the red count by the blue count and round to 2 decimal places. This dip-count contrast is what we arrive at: 0.43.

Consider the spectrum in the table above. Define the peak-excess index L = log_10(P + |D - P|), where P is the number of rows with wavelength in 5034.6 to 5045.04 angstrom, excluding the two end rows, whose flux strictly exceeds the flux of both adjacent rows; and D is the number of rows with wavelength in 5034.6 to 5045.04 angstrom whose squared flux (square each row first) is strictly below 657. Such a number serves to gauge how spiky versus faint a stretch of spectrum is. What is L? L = 0.90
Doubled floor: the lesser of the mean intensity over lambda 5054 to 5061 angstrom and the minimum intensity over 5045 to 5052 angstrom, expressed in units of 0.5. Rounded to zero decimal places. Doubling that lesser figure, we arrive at 43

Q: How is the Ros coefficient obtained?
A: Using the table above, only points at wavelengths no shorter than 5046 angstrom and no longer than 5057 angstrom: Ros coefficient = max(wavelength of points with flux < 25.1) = 5056.09 angstrom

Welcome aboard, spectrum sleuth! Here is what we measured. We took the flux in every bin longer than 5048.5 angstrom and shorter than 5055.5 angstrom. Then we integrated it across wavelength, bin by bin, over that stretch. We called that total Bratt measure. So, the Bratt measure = 181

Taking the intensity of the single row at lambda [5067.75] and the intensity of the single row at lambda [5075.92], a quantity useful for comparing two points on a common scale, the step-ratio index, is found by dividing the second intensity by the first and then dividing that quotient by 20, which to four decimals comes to 0.0544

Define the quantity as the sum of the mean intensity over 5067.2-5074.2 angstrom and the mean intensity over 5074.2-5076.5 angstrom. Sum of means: 51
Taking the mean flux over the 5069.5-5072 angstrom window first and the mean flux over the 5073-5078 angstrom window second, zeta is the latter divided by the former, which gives 0.97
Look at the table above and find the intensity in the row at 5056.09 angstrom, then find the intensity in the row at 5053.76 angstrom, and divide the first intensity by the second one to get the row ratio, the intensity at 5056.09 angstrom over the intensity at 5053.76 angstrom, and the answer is 0.97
